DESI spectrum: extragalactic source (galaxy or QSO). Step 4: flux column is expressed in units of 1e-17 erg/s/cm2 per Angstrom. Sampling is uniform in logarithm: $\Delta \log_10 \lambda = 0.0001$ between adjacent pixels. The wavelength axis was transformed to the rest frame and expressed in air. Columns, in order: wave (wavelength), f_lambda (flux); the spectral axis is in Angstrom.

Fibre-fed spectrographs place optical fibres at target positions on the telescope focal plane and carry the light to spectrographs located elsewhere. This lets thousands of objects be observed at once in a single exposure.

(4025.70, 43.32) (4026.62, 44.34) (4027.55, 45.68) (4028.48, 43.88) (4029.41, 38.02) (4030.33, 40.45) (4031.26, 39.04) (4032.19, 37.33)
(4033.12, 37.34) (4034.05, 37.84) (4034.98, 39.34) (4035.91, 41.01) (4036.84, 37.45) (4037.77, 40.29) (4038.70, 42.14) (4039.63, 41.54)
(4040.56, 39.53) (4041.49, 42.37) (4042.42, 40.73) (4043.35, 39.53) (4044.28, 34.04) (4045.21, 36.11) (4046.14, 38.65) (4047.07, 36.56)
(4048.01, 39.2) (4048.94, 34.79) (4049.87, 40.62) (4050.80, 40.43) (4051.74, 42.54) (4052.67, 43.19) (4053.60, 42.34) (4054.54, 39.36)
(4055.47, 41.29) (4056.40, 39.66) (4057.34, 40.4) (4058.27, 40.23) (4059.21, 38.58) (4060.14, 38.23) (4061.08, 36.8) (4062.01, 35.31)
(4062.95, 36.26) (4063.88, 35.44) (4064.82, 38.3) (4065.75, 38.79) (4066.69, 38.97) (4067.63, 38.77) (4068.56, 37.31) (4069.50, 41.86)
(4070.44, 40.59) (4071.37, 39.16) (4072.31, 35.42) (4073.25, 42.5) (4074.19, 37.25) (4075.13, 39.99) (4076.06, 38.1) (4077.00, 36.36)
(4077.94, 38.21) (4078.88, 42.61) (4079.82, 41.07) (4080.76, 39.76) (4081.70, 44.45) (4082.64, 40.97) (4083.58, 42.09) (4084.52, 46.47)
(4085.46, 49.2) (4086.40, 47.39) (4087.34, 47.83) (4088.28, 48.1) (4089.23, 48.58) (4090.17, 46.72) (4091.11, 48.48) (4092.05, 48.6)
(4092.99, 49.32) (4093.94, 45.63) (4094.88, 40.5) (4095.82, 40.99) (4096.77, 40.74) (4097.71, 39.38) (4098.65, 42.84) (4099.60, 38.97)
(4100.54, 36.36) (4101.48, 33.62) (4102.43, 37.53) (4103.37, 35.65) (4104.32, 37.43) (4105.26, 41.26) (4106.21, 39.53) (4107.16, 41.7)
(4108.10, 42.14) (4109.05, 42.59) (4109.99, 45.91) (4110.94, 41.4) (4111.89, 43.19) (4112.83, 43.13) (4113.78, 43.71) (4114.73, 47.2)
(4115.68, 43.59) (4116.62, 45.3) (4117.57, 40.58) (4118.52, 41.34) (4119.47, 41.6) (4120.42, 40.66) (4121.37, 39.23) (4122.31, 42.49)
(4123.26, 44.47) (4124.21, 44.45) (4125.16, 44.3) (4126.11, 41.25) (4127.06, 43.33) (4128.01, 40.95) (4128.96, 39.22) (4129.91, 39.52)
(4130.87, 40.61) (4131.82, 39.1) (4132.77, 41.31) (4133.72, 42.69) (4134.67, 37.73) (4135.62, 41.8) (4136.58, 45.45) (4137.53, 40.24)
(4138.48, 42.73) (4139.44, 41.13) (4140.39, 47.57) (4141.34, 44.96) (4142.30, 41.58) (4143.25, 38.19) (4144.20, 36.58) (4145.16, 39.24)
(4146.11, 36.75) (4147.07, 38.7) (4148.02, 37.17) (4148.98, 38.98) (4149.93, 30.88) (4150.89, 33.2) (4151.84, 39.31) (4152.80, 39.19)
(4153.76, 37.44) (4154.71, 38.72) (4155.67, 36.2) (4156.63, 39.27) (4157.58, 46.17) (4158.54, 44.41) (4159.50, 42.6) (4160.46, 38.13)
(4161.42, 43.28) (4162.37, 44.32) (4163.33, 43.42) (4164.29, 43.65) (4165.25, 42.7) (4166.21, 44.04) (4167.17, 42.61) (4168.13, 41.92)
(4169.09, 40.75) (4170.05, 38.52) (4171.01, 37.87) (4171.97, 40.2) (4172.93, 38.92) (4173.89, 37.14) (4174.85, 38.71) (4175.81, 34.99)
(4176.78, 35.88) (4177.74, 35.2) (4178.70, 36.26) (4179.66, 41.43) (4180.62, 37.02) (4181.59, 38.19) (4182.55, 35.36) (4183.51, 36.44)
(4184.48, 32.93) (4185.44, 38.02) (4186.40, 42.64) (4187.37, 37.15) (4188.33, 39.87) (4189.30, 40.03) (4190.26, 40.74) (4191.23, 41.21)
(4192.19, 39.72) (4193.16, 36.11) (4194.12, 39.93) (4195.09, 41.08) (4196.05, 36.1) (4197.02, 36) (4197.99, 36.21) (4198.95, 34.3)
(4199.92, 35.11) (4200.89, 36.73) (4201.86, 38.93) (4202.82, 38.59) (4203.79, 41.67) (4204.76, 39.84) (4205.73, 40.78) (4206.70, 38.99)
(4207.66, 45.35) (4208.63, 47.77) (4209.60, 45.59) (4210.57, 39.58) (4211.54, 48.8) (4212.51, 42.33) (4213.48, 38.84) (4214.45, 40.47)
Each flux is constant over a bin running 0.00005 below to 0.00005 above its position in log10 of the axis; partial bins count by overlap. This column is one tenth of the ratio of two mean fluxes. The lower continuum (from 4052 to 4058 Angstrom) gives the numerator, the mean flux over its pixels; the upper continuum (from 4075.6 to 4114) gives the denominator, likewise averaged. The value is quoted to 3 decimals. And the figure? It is 0.097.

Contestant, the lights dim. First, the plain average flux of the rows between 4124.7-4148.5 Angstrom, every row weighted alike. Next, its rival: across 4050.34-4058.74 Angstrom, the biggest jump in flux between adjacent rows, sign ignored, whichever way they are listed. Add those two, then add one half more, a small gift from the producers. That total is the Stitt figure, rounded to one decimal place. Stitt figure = 44.4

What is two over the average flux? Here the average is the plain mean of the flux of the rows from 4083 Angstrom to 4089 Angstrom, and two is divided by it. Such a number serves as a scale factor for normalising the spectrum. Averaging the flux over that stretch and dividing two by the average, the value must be 0.043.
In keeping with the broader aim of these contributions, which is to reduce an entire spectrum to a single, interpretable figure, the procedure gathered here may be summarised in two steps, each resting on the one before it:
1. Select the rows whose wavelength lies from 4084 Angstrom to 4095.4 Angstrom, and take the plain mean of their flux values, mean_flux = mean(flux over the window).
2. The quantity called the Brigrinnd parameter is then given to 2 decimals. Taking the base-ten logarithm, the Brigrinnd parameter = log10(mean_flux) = 1.67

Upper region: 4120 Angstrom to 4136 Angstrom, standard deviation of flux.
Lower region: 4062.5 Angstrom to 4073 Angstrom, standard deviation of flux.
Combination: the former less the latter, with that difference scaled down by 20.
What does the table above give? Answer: 0.00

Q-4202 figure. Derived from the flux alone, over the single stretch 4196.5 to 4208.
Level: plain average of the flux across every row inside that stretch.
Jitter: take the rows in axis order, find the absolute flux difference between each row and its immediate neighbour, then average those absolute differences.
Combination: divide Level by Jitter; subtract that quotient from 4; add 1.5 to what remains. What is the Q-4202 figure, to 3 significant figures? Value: -14.6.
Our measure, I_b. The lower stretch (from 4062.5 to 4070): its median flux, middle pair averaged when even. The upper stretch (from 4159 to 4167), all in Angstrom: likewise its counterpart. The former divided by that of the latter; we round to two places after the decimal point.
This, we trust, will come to 0.89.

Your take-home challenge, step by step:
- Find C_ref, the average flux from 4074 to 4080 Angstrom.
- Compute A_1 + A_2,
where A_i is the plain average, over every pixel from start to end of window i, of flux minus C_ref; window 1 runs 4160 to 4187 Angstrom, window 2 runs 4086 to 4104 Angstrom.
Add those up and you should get 4.1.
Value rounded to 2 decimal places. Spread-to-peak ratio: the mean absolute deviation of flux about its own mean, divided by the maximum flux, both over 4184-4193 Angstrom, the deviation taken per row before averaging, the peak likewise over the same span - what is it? 0.05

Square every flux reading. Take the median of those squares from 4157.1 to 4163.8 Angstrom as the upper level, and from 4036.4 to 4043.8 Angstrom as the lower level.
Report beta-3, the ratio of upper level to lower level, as 1.15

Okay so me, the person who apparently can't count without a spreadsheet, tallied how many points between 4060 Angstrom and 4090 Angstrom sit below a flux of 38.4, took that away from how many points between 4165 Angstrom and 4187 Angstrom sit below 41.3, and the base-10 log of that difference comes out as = 0.70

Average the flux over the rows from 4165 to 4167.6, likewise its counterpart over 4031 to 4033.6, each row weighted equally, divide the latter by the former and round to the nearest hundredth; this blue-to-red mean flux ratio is 0.88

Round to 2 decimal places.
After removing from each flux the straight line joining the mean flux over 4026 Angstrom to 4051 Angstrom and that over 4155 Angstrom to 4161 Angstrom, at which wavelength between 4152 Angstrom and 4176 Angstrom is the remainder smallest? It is 4175.81 Angstrom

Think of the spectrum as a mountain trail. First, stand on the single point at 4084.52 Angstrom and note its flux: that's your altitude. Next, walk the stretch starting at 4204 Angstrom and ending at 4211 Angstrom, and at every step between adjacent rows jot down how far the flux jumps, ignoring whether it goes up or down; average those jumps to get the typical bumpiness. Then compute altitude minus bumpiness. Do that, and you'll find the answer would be 43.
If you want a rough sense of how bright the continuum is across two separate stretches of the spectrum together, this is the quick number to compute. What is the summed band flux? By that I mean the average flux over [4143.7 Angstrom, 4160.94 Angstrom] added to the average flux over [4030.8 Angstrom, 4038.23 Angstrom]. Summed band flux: 77.2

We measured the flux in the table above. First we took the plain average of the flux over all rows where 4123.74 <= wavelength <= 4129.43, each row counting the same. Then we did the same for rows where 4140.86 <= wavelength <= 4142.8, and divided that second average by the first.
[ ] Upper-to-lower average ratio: 1.02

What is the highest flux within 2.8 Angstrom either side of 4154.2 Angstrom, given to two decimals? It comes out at 39.31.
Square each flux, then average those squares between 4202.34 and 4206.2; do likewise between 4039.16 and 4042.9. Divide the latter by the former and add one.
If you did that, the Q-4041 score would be 2.0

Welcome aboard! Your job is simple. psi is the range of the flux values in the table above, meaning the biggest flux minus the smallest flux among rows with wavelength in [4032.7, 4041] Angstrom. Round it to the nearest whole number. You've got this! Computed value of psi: 5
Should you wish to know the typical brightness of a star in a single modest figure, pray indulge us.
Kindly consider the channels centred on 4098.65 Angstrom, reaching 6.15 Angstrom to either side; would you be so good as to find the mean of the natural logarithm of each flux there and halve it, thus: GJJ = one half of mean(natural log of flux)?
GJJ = 1.841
